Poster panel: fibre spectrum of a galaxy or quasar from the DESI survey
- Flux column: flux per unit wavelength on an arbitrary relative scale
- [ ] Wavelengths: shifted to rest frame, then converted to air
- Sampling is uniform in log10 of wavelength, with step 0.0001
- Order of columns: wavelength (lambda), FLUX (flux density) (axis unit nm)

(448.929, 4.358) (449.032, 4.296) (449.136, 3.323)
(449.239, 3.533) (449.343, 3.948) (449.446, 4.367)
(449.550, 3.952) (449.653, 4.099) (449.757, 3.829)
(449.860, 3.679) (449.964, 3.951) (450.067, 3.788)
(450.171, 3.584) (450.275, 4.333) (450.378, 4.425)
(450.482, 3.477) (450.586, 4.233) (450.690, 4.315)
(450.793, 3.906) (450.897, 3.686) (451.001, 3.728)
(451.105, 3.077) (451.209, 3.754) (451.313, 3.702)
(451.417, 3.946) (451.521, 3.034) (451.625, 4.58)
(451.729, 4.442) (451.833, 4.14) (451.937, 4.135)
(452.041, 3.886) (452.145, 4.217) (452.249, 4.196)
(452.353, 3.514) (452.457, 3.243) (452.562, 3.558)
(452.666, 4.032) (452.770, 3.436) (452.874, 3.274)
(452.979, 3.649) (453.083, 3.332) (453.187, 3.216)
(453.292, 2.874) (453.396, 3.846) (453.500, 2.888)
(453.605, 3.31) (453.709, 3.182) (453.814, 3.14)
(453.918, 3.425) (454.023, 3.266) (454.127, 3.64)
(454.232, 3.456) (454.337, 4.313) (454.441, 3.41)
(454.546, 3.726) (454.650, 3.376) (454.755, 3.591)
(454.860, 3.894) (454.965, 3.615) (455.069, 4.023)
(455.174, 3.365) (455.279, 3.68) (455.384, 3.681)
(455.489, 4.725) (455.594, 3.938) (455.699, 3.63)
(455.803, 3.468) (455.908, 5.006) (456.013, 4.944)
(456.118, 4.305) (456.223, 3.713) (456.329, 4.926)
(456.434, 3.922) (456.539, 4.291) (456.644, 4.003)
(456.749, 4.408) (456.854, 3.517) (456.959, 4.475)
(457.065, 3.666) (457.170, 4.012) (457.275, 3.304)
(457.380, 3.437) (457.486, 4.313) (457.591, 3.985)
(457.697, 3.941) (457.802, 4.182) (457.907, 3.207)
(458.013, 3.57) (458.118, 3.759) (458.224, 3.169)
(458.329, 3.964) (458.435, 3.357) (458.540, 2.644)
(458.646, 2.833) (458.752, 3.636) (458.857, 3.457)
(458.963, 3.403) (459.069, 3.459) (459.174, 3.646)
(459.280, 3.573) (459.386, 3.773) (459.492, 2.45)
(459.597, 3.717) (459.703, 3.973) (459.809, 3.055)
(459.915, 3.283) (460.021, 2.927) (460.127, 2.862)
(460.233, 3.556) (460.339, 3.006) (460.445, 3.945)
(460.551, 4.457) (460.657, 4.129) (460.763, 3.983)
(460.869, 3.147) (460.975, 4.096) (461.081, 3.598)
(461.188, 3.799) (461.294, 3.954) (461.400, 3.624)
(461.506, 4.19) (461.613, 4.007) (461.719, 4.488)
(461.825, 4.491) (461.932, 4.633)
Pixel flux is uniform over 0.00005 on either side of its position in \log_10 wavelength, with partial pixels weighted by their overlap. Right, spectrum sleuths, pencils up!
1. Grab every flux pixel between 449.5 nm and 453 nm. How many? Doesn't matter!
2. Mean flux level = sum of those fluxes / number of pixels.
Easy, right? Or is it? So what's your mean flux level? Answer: 3.85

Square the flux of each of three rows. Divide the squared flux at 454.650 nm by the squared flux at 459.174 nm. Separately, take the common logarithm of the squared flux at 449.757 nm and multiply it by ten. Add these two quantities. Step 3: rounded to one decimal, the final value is 12.5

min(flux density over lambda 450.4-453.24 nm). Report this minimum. 3.034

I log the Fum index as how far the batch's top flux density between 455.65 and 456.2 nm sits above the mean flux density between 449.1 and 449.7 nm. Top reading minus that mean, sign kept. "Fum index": 1.1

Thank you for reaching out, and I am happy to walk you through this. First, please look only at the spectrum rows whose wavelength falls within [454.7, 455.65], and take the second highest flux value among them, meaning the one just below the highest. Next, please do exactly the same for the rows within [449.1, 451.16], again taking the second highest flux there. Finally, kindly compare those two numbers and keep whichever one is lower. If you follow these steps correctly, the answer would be 4.02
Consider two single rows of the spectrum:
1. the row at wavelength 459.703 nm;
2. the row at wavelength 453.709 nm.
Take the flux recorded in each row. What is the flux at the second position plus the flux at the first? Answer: 7.2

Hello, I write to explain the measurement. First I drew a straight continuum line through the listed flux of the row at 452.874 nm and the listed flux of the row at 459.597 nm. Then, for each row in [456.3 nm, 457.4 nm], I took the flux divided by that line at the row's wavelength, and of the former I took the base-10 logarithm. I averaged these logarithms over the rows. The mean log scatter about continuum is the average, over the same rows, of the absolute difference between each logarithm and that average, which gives 0.044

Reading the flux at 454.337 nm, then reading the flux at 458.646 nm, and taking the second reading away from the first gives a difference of 1.5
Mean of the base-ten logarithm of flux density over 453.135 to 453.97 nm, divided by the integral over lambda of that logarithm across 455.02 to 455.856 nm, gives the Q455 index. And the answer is 1.05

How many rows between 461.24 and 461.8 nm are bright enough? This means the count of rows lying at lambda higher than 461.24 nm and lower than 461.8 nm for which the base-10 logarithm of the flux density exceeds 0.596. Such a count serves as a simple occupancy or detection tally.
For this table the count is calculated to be 4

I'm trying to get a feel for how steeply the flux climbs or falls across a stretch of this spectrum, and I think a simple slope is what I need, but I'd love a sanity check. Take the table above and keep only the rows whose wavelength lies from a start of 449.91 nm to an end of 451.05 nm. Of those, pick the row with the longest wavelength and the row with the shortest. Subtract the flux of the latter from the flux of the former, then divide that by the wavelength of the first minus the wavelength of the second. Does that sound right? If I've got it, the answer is -0.22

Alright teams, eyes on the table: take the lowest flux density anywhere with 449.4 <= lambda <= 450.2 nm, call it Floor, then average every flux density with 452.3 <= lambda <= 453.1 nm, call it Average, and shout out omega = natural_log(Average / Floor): -0.02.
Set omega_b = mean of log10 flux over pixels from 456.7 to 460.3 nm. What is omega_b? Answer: 0.545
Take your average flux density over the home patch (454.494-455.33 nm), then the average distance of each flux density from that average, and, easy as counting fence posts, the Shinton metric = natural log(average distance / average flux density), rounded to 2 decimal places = -3.06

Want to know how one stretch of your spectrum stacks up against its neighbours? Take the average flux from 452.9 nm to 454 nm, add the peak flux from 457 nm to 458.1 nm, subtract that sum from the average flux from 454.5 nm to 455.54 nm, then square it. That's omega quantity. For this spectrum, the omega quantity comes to 14.7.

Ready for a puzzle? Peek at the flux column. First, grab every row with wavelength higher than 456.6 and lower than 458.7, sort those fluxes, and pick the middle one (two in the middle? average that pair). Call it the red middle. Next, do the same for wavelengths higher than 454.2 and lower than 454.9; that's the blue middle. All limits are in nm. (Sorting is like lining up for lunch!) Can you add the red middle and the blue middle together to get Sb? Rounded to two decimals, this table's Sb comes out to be 7.30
